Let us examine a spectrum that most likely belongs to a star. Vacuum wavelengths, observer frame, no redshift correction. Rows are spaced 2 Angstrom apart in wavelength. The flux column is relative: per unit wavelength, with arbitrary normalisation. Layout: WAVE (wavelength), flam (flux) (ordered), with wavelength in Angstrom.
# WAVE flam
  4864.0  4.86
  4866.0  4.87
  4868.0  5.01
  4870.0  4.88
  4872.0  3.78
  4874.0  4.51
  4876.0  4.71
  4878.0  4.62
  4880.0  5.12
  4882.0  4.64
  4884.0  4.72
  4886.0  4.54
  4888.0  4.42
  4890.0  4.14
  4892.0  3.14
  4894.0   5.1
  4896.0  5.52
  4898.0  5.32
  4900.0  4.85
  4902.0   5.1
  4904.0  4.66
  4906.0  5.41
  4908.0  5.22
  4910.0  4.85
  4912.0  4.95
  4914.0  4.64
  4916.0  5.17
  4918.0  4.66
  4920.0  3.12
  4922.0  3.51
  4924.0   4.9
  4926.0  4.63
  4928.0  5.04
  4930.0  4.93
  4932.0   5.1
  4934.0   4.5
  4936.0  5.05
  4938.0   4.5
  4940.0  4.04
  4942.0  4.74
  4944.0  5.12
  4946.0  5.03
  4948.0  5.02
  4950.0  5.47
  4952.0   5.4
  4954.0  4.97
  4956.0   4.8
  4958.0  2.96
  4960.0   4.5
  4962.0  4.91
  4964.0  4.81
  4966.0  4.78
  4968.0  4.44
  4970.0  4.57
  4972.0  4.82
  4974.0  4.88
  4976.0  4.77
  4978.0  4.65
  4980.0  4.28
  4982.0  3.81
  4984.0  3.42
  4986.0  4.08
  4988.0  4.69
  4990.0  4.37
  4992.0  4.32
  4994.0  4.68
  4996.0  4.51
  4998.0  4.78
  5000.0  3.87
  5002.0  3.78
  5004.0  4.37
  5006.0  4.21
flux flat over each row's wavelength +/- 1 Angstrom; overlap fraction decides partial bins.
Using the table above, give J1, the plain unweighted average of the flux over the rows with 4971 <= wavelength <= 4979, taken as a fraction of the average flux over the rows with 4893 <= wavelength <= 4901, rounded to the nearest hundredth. 0.92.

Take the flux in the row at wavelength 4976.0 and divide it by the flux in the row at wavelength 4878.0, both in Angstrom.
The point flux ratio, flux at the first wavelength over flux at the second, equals 1.03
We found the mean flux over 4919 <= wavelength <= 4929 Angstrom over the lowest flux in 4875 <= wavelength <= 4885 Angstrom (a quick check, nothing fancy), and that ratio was 0.92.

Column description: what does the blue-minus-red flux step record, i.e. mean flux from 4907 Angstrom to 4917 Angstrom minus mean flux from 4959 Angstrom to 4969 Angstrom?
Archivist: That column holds 0.28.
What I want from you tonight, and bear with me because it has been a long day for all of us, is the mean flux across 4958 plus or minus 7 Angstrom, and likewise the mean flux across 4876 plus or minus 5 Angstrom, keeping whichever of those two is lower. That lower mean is 4.5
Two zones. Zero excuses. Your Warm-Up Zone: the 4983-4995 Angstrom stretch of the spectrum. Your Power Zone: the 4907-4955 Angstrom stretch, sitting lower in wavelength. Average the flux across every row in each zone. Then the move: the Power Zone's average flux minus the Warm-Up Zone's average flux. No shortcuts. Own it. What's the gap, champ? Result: 0.5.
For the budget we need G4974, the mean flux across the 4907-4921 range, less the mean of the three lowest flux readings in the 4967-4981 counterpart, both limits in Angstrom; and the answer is 0.2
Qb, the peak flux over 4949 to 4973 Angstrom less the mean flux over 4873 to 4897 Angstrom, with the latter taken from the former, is 0.87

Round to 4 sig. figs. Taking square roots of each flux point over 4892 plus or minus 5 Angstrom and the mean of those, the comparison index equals 2.103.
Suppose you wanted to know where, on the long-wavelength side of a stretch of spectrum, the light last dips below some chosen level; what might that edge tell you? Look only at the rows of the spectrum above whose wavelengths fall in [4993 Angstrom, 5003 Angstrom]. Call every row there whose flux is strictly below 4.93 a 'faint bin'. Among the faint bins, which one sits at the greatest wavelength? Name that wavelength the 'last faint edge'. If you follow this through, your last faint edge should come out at 5002.0 Angstrom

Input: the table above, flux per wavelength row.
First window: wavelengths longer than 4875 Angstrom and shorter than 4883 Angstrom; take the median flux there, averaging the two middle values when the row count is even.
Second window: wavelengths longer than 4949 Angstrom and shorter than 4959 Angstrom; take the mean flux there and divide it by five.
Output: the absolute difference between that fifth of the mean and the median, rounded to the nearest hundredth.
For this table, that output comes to 3.73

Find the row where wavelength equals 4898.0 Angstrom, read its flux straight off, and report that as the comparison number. 5.32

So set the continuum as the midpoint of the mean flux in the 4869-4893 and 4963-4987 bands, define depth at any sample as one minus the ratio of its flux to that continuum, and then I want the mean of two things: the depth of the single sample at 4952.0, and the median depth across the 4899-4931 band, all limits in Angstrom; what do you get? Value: -0.16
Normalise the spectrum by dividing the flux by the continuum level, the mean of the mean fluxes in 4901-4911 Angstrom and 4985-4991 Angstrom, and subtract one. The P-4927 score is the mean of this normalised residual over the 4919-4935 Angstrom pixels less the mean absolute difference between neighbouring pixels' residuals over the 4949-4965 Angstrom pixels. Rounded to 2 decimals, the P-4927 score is -0.19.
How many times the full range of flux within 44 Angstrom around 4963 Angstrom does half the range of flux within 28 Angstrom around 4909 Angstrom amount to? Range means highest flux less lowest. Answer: 0.48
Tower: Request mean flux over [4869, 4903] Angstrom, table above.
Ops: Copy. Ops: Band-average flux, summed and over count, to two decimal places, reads 4.65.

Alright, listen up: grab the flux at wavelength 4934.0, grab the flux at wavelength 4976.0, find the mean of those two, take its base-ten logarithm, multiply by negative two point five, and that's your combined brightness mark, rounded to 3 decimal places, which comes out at -1.665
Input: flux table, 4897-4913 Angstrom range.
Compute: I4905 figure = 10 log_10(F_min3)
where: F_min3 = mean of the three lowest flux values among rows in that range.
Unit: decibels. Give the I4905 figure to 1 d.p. 6.8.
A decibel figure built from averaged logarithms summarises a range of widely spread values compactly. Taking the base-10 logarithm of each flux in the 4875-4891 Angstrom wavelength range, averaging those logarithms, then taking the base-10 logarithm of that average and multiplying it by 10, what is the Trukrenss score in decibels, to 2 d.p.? -1.78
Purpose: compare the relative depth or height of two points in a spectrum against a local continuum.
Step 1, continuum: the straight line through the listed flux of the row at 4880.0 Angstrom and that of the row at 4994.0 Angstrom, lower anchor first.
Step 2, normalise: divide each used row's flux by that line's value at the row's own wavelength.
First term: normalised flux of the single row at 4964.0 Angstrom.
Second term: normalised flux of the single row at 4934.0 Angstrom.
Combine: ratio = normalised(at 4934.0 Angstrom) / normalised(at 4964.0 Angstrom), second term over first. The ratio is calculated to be 0.91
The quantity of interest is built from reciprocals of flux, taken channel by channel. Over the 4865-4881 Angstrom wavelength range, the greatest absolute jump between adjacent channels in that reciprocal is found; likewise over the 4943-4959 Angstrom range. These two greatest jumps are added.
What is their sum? 0.19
